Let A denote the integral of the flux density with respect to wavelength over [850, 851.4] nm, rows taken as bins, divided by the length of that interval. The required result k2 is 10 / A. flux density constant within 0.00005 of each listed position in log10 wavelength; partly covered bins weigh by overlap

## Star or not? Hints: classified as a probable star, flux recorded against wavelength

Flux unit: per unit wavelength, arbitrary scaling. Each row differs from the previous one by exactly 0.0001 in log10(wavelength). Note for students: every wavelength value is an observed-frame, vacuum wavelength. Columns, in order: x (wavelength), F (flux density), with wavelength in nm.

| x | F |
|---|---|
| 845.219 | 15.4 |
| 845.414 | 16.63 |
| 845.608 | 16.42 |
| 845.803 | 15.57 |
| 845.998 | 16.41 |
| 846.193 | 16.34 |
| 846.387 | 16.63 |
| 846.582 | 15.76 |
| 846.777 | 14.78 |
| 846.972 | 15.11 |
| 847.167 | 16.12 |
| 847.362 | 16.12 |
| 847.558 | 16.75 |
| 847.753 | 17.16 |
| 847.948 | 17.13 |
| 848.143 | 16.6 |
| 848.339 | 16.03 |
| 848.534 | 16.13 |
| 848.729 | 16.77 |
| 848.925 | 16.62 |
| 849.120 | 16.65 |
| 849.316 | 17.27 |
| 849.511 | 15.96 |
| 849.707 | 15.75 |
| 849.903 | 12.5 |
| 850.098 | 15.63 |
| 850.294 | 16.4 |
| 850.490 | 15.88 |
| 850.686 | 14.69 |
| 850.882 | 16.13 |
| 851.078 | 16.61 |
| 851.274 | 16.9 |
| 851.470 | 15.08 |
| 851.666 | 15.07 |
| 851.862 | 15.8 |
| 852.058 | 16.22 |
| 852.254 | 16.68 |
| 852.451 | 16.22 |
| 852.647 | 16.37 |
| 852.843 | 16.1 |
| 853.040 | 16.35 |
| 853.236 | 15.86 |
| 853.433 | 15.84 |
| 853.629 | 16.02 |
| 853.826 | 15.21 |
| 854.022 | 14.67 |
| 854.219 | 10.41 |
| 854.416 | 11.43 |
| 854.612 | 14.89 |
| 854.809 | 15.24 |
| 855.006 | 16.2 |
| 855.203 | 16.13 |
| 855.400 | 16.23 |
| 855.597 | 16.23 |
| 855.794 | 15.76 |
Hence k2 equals 0.624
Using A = 16.0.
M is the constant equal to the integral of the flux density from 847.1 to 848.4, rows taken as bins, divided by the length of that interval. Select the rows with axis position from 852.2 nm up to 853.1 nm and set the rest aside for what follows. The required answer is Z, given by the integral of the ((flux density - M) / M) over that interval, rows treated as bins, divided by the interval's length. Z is -0.015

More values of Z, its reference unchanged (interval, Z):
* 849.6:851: -0.076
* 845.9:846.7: -0.020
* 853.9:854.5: -0.257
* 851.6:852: -0.062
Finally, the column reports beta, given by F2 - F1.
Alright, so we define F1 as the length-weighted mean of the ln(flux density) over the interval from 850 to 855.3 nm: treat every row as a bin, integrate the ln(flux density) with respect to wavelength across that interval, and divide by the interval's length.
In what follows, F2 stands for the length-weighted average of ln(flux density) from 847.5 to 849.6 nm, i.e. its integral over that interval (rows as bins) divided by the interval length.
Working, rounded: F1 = 2.73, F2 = 2.813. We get 0.08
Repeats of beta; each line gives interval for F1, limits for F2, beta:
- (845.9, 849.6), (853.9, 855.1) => -0.18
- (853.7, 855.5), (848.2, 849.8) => 0.13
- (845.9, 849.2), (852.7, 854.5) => -0.11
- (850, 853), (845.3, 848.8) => 0.02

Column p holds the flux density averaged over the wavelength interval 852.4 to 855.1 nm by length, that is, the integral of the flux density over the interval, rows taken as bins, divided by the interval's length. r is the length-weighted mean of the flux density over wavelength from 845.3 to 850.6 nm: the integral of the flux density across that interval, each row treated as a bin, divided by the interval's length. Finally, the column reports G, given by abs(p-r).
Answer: 1.07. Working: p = 15.0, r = 16.1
